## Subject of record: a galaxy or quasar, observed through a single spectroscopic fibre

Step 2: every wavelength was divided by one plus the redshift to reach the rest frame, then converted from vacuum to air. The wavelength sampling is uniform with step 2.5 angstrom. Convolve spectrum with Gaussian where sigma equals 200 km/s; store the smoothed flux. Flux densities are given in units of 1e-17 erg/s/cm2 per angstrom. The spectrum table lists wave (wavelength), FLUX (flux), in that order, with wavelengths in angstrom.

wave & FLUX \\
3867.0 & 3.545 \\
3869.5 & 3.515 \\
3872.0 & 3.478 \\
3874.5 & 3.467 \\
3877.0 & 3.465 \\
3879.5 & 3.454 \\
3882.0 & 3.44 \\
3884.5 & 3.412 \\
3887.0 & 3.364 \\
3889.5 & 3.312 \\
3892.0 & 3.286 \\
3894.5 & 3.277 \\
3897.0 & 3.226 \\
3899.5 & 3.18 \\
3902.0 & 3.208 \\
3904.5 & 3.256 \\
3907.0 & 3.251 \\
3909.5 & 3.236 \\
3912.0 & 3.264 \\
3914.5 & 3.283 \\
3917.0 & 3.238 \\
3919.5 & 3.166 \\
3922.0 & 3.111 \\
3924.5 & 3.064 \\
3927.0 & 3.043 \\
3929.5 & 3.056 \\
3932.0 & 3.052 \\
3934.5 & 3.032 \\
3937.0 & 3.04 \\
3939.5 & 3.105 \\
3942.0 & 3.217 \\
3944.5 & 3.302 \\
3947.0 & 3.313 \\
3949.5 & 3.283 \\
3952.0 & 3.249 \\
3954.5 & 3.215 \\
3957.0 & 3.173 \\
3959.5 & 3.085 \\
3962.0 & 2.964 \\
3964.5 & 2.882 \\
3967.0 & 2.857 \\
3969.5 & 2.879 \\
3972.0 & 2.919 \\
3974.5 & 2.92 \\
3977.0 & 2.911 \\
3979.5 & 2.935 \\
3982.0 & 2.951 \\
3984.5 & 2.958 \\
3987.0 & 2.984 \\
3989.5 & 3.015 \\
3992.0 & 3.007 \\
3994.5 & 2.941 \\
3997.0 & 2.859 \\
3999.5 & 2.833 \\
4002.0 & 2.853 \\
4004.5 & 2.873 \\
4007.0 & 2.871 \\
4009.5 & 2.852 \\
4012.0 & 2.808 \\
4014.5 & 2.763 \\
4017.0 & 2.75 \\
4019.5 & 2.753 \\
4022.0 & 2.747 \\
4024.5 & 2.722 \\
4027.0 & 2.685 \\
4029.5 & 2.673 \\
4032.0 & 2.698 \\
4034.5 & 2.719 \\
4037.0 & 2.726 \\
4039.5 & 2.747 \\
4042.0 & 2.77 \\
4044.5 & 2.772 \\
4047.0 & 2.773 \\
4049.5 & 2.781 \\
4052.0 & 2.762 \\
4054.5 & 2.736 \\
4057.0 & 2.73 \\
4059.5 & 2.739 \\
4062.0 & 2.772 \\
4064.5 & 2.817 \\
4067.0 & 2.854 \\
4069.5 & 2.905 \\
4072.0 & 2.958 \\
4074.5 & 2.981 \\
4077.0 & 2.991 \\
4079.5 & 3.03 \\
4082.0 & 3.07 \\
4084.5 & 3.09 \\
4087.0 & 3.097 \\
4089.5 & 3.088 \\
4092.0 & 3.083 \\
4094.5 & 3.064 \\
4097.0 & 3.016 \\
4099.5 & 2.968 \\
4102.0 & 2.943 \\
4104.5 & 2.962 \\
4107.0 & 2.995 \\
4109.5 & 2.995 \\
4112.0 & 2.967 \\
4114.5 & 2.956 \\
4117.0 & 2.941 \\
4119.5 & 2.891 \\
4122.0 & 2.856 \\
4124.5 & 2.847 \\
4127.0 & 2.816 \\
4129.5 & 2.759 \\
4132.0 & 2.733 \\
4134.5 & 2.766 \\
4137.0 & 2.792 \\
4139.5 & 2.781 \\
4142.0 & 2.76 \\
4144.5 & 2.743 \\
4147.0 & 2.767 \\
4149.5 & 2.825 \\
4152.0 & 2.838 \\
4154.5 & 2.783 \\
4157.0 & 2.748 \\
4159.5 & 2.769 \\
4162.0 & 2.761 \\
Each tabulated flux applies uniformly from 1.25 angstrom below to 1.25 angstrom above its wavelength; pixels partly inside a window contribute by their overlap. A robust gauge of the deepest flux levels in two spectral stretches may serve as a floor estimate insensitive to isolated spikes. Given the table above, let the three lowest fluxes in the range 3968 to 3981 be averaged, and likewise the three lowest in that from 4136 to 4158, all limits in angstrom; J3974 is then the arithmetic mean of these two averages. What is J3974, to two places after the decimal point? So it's 2.83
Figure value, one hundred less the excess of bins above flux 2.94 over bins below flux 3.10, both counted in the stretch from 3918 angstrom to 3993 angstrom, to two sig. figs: 97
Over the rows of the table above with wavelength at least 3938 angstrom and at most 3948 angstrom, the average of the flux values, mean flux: 3.23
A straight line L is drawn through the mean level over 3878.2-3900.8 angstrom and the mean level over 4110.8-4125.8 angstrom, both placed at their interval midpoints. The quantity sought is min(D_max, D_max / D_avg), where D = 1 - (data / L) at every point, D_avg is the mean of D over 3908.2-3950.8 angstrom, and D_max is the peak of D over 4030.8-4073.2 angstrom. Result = 0.120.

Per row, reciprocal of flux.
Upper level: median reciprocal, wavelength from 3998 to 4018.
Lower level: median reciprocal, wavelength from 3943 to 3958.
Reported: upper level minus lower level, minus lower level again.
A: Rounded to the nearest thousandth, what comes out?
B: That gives -0.261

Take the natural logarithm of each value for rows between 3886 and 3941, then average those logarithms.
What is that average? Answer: 1.16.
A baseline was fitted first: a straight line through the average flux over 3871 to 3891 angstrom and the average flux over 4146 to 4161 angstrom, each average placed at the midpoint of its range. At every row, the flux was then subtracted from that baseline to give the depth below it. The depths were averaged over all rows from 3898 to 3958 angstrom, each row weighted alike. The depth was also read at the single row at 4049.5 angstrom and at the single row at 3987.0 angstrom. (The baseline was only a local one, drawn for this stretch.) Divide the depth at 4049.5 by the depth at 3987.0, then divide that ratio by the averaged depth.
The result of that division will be 10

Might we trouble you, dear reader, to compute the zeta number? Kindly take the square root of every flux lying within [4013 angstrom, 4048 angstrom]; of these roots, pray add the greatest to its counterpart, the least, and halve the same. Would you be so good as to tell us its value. 1.65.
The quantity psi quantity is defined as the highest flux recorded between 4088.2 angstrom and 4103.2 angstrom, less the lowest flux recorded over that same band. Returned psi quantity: 0.145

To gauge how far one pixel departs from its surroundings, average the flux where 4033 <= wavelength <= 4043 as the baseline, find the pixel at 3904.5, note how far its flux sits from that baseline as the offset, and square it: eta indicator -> 0.27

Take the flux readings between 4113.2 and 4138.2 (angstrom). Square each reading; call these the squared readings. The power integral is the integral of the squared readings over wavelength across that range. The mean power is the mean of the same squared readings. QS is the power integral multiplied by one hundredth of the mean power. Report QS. 16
